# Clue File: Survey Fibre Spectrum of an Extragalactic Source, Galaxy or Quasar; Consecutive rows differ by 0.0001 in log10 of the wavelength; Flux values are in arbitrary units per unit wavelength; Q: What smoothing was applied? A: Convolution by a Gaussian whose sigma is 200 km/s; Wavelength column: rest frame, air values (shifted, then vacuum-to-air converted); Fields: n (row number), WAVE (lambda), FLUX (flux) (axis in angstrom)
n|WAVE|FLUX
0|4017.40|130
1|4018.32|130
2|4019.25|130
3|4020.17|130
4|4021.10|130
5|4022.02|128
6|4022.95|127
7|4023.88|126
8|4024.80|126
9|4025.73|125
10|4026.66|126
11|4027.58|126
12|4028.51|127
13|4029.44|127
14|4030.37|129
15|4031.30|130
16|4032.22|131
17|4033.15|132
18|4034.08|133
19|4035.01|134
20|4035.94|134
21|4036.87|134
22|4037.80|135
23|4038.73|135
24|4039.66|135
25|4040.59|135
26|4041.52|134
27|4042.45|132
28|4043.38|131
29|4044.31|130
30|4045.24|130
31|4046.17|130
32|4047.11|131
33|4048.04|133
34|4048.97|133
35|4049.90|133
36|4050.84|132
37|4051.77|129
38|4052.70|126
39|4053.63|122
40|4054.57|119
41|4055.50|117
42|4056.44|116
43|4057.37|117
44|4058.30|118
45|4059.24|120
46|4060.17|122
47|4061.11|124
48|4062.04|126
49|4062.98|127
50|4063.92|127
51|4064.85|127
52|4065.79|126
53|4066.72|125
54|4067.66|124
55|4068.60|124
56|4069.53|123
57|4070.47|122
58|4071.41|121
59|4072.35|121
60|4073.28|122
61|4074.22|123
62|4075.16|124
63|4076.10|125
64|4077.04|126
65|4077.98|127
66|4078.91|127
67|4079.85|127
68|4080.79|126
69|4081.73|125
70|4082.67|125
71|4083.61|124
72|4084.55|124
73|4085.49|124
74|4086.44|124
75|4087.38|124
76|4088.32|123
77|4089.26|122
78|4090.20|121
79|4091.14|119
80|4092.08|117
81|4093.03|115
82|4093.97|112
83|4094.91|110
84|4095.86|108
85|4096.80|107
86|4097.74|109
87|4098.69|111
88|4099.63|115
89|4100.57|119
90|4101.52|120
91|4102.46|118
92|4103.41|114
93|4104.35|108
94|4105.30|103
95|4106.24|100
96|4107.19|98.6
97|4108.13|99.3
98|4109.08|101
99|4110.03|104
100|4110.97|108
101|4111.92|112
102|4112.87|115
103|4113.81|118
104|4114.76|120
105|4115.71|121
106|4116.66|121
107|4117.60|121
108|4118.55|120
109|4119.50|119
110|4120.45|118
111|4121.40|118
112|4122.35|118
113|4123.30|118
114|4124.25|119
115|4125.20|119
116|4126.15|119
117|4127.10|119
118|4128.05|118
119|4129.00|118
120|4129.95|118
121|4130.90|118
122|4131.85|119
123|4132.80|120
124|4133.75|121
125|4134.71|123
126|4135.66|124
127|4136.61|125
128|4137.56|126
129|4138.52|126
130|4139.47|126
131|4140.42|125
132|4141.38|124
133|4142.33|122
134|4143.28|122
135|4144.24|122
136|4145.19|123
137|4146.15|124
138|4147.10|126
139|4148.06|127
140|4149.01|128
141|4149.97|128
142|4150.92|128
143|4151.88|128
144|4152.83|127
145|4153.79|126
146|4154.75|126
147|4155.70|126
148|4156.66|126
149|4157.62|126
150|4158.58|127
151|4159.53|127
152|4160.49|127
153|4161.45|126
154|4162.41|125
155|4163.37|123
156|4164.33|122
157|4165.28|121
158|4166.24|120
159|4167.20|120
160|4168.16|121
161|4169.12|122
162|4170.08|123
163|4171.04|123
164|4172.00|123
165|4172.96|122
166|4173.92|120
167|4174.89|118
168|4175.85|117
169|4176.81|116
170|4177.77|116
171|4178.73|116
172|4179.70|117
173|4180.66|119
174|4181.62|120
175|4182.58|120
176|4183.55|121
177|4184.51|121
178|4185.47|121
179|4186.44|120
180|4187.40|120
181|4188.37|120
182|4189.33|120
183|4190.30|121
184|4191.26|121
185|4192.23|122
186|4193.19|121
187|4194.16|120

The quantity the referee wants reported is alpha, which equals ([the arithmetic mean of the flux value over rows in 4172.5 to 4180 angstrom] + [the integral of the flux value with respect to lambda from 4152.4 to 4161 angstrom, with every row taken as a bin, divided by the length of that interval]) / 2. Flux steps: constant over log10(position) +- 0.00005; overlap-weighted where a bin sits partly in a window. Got 122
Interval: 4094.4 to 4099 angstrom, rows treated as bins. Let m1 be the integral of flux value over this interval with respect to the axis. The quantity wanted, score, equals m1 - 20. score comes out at 481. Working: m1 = 501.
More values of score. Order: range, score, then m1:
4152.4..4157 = 560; 580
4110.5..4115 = 495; 515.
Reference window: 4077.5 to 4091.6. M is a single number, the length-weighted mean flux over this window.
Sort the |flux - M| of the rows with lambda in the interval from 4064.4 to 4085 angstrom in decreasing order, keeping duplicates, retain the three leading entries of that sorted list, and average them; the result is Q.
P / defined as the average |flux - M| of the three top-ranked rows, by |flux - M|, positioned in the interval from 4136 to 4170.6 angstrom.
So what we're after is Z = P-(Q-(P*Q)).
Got 13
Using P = 4.1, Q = 3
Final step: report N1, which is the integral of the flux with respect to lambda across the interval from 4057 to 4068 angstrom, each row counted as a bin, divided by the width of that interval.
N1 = 124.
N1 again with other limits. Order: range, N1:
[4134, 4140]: 125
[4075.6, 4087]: 125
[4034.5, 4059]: 129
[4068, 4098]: 121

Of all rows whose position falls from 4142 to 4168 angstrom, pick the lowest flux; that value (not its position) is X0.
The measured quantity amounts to 120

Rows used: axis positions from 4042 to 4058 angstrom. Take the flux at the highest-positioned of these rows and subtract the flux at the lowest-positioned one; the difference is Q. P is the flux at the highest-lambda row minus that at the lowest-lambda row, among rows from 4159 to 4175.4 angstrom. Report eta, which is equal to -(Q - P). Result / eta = 6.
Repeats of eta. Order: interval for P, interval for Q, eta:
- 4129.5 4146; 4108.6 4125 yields -13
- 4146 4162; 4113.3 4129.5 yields 2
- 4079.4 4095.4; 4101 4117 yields -18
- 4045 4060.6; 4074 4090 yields -7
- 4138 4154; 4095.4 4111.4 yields 0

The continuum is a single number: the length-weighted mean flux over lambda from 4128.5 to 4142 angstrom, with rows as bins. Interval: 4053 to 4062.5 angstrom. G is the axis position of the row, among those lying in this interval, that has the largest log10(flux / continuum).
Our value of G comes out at 4062.04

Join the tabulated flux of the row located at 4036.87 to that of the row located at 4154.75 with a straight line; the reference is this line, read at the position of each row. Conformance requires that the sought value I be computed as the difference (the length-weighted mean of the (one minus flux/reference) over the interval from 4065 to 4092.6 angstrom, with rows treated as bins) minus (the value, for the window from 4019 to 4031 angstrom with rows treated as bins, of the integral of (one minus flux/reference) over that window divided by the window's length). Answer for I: 0.003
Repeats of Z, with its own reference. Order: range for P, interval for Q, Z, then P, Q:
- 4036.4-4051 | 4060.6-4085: 41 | 10.8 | 3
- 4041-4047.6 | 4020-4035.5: 71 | 8.1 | 9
